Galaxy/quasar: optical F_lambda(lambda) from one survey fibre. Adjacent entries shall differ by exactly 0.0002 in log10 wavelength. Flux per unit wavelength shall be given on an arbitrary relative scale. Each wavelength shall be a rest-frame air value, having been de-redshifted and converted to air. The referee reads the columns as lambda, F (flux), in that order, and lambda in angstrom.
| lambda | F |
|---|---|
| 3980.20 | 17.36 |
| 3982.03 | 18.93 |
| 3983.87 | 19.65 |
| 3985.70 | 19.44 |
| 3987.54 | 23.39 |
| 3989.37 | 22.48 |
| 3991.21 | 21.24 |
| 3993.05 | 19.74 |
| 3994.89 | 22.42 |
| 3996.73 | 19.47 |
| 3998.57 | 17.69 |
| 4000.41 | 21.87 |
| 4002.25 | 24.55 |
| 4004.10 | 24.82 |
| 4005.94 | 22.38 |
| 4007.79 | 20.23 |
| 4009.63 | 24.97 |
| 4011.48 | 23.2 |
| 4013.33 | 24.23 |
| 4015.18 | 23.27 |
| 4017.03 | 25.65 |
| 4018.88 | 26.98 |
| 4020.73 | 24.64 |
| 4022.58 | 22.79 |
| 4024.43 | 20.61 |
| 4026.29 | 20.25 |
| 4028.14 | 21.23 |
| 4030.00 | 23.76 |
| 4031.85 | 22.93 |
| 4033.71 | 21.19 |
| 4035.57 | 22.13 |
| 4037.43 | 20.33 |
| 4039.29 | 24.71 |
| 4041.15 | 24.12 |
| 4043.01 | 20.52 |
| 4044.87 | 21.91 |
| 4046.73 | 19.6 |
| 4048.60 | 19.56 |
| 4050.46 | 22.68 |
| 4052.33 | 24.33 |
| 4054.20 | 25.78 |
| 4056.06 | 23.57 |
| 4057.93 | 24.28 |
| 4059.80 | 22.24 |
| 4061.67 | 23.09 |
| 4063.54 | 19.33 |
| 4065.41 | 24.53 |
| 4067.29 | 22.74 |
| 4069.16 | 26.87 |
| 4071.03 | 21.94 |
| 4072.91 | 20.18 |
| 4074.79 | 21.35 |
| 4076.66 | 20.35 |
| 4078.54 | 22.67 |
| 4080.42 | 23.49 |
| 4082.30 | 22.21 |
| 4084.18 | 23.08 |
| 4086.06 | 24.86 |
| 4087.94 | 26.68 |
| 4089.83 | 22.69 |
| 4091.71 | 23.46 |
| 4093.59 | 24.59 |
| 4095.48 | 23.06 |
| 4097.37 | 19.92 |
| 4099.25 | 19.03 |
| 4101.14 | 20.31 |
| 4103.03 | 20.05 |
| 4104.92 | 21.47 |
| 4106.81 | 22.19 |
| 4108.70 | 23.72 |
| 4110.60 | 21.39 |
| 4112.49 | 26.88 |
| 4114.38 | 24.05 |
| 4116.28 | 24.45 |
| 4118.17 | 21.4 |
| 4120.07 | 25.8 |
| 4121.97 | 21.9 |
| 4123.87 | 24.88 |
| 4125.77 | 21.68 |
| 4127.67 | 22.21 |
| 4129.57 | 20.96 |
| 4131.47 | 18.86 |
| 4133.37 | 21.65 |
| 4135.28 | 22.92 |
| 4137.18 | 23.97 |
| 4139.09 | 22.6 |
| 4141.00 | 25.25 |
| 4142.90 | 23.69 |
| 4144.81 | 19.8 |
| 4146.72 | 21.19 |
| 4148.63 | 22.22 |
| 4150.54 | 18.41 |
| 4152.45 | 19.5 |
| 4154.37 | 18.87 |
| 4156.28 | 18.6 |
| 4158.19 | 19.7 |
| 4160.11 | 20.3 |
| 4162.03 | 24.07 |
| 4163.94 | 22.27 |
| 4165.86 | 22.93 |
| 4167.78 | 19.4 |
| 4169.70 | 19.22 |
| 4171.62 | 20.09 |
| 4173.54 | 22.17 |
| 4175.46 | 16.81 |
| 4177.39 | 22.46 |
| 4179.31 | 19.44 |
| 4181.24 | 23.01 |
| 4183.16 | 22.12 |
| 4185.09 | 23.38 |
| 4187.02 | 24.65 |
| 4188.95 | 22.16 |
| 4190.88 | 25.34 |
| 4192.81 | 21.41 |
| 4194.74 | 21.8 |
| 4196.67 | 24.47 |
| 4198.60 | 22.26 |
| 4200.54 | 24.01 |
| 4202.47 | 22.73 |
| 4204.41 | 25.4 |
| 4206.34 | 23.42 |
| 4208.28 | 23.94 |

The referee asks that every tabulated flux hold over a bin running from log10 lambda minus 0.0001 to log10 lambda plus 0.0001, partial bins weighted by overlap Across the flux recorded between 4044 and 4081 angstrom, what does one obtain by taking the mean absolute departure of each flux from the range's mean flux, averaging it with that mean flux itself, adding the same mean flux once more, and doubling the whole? 69.2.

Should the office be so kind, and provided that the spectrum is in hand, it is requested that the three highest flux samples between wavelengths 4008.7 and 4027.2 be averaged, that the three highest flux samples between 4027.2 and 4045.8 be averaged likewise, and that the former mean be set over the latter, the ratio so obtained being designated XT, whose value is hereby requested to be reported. 1.07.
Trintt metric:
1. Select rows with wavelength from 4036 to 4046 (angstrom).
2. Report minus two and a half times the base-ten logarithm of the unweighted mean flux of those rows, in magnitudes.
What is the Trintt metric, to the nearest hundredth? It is -3.37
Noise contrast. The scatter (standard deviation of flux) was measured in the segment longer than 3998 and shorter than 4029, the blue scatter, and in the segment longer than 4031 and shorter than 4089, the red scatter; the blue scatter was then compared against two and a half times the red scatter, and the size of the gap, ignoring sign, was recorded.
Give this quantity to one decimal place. 2.7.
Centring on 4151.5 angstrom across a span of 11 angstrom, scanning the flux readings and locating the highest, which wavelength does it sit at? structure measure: 4148.63 angstrom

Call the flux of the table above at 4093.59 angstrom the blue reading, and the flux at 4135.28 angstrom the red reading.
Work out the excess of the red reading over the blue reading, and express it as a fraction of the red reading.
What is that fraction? -0.07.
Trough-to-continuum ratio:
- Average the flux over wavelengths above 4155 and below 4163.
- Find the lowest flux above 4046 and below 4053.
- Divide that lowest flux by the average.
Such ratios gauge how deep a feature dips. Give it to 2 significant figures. 0.95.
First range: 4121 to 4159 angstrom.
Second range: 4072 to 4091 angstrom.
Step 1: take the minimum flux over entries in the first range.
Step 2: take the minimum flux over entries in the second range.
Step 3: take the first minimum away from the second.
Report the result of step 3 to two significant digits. 1.8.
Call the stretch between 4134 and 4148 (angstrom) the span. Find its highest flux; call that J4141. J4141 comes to 25.25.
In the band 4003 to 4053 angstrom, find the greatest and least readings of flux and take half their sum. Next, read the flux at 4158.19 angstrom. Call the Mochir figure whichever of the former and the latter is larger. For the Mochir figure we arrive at 23.3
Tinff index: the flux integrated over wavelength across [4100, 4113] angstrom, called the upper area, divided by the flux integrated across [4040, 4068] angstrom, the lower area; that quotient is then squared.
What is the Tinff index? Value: 0.2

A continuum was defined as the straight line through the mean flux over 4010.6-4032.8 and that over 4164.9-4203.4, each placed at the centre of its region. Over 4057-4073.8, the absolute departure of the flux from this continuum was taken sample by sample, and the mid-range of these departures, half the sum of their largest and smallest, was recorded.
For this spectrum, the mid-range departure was 2.04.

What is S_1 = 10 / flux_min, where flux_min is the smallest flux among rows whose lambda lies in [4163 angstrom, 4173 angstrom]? 0.52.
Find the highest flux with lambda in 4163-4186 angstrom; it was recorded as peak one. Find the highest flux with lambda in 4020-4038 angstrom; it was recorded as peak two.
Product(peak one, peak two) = 576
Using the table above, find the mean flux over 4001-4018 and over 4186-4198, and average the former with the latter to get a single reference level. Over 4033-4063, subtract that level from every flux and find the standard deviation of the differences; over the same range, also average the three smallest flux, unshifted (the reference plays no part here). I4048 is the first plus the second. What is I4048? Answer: 21.7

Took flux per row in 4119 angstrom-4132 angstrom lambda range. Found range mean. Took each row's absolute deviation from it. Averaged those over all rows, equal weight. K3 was 1.7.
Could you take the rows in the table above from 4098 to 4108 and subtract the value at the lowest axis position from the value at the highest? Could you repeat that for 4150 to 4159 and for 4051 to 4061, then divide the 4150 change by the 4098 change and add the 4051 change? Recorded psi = -1.7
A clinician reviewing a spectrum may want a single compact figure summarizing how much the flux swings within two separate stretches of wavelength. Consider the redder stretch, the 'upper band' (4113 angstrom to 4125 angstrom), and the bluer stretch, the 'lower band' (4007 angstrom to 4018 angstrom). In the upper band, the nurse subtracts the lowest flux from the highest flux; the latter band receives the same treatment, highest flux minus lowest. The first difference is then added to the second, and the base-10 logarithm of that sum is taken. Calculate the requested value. 0.99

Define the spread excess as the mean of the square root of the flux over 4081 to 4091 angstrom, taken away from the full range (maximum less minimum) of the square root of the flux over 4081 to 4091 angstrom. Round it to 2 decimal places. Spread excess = -4.43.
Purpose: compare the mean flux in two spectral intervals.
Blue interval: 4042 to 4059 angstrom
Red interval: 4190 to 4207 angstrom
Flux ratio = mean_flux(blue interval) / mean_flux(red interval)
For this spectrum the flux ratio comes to 0.96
